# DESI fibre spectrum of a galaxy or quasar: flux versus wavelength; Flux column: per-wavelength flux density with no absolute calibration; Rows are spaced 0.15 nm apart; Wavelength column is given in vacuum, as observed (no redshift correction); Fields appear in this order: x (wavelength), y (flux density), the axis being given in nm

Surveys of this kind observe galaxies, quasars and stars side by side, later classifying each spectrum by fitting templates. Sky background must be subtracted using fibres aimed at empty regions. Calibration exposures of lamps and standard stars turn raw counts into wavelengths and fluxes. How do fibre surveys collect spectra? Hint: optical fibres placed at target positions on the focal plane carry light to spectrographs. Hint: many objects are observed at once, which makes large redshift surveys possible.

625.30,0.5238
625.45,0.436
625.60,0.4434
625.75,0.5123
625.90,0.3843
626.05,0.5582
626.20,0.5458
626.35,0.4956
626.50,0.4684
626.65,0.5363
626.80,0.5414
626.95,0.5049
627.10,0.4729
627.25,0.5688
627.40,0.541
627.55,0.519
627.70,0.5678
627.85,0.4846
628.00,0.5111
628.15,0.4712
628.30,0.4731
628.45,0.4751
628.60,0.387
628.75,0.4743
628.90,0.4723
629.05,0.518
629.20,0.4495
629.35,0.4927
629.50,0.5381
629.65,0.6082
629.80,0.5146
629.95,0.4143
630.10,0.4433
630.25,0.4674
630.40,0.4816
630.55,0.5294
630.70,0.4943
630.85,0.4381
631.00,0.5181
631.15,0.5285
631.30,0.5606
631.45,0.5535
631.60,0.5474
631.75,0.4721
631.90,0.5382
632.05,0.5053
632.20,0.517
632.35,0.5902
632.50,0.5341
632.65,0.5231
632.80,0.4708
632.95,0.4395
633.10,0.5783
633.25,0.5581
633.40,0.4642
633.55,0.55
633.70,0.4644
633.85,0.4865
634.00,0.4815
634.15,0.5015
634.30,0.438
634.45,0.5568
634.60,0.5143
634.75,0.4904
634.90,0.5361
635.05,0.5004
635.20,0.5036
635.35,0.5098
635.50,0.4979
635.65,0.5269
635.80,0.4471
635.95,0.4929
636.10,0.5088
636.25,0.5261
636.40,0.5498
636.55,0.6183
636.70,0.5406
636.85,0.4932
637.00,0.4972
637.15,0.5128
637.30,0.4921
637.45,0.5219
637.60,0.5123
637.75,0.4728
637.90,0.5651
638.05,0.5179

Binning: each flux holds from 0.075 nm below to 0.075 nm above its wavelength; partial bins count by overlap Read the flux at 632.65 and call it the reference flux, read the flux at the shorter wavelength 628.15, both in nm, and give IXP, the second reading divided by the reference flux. 0.90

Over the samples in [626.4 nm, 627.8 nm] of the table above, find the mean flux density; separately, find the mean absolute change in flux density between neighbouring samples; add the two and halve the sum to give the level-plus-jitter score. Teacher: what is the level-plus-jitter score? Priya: 0.283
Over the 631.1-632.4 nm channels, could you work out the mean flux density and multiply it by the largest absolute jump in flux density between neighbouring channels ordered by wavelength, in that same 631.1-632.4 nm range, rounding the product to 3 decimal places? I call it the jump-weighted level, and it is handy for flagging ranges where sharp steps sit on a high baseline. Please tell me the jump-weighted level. 0.040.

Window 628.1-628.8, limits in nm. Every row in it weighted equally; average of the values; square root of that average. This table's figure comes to 0.675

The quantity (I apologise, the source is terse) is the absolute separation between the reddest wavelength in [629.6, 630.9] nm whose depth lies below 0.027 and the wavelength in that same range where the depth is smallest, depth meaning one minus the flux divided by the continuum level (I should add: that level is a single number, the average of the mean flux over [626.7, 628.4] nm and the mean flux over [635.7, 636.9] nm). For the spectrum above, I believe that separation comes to 0.90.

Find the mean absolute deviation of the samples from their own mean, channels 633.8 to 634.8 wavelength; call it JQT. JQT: 0.0245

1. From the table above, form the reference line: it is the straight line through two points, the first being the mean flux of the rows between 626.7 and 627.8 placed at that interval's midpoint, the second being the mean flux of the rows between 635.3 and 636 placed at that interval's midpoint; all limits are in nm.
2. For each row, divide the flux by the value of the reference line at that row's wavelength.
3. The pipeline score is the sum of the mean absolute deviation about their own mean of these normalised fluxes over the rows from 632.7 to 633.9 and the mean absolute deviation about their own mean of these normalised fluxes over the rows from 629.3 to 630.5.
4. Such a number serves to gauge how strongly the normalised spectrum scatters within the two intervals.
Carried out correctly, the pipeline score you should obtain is 0.173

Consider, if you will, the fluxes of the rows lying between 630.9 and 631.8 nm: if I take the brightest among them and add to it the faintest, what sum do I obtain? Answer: 1.03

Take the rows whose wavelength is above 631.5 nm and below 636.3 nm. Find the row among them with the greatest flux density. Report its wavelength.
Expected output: 632.35 nm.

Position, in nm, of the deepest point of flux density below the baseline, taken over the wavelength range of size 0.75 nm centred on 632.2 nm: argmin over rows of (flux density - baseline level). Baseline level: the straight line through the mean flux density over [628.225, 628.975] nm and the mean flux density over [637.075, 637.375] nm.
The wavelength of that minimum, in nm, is 632.05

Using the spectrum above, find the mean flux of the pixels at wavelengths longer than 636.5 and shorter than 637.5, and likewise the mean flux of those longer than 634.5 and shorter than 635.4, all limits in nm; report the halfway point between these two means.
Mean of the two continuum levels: 0.517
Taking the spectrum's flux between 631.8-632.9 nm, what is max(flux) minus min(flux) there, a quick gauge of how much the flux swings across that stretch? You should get 0.119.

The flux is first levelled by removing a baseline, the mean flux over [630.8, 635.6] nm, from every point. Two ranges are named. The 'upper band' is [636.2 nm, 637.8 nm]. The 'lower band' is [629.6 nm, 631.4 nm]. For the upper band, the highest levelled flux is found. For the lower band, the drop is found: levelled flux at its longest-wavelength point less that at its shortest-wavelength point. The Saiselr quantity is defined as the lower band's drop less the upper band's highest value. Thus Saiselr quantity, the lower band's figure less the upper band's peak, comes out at -0.15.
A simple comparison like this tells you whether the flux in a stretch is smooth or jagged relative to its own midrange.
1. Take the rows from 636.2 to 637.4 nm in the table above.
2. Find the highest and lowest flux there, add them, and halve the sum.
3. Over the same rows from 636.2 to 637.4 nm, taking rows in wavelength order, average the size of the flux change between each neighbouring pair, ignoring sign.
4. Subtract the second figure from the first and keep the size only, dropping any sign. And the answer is 0.52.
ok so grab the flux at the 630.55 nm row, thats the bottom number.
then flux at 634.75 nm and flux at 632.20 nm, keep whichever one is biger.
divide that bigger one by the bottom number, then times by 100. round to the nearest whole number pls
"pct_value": 98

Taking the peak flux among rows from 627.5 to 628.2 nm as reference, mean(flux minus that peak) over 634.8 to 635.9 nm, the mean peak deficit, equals -0.065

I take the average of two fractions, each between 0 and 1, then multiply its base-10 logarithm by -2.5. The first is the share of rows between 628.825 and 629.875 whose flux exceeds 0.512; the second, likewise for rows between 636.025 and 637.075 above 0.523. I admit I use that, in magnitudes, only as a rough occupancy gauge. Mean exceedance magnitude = 0.61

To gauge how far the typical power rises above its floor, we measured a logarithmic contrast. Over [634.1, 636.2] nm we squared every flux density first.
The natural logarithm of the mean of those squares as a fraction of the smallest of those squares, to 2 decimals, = 0.28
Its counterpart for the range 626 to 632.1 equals 0.54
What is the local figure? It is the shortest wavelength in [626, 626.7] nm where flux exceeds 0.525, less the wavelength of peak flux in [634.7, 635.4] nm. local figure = -8.85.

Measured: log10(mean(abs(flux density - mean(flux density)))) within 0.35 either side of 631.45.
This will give -1.59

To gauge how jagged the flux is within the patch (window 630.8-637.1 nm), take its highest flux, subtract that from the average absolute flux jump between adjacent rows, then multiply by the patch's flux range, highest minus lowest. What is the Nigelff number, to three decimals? -0.104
